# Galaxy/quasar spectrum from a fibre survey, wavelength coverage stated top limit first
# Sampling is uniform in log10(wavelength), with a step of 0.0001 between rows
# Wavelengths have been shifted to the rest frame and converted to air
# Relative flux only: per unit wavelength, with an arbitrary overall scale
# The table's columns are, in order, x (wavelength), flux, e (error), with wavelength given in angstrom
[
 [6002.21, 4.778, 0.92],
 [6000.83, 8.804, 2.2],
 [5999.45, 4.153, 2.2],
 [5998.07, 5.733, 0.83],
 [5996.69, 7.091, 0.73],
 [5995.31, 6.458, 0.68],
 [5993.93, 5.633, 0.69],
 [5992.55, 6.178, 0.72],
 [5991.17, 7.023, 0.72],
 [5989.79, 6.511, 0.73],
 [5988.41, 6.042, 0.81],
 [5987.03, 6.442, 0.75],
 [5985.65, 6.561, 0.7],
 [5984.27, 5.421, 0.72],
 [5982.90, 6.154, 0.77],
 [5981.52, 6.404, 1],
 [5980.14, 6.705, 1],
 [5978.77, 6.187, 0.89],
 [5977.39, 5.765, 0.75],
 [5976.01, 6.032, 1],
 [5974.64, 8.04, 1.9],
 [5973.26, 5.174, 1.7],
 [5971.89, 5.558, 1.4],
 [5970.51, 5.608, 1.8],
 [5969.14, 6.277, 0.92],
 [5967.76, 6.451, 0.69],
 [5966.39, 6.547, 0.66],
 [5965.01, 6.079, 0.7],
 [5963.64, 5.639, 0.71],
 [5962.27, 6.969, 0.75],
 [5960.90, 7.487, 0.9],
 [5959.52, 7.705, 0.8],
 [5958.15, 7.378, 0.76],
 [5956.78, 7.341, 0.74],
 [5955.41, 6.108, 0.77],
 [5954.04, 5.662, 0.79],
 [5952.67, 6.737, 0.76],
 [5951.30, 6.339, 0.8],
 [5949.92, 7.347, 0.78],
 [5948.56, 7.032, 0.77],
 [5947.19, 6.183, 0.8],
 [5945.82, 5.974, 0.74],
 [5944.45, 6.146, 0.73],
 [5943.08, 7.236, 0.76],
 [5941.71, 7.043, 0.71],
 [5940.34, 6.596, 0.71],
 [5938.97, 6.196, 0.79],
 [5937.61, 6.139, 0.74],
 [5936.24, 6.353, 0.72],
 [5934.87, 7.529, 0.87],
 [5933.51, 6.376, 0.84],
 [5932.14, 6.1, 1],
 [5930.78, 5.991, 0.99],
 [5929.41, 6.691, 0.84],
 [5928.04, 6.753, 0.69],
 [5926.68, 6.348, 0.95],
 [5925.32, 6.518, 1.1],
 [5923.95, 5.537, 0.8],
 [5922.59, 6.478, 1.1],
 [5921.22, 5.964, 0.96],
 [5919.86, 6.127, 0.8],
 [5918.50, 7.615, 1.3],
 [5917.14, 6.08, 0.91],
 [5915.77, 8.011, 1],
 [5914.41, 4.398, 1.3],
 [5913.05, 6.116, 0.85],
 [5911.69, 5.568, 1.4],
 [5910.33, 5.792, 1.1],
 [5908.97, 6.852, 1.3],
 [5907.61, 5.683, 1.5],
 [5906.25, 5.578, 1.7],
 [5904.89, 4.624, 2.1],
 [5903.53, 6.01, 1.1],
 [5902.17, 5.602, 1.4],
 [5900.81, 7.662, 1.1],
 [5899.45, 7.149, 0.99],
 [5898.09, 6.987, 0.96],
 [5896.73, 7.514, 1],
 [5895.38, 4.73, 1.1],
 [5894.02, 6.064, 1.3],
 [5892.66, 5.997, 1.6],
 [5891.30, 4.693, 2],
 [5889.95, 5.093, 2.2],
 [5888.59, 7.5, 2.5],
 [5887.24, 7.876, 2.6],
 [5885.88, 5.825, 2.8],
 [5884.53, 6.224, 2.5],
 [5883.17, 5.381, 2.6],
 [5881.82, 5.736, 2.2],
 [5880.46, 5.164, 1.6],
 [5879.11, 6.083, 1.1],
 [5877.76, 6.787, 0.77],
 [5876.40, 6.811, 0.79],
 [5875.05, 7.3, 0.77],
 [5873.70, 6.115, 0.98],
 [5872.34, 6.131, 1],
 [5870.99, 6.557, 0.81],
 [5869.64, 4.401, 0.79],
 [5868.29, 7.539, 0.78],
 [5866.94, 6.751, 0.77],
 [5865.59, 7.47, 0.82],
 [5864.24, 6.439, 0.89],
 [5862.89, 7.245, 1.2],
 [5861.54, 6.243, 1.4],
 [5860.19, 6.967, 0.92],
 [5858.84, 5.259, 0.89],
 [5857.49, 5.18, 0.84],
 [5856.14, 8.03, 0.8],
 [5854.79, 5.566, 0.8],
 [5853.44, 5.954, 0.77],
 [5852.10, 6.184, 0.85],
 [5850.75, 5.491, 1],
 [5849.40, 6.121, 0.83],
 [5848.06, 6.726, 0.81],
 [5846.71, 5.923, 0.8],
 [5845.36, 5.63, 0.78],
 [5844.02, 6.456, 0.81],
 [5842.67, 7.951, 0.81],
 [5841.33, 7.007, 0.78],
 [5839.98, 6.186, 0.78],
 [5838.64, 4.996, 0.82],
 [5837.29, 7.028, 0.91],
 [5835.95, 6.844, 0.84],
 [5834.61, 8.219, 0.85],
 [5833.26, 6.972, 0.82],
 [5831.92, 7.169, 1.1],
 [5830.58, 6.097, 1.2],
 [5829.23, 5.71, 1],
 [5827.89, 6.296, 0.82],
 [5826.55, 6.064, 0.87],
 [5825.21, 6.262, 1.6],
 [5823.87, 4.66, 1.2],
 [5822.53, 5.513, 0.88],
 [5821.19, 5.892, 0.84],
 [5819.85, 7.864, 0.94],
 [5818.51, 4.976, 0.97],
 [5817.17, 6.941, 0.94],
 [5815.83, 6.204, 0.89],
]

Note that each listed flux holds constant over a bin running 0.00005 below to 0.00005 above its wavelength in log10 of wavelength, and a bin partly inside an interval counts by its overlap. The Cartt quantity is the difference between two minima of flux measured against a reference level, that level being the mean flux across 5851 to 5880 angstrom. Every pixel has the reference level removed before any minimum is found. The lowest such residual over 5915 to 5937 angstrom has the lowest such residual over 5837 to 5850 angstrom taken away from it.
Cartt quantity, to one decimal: 0.5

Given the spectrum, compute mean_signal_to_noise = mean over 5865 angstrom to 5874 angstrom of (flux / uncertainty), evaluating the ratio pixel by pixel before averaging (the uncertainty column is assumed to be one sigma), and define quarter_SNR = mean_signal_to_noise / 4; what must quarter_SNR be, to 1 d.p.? 1.9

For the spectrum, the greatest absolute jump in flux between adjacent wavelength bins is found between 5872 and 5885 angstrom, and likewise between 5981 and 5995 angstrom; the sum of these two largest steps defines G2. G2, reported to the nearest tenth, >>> 2.3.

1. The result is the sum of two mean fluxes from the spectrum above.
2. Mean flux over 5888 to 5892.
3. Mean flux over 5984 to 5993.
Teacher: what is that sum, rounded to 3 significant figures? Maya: 12.1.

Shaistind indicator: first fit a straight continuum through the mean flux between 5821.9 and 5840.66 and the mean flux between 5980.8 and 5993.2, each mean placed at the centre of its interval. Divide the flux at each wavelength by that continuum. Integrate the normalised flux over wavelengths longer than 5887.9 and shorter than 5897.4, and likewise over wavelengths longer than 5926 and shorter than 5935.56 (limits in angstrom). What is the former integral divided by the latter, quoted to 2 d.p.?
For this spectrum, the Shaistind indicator 0.90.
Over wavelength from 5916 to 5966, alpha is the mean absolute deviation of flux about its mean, 0.51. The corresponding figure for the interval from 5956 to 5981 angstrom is 0.69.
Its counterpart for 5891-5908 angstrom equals 0.81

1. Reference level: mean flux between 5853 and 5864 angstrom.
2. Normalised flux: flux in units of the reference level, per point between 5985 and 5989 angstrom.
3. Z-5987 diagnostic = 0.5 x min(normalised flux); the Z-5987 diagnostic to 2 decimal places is 0.48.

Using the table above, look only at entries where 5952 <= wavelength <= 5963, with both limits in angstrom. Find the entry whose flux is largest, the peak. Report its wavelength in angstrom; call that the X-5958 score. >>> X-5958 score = 5959.52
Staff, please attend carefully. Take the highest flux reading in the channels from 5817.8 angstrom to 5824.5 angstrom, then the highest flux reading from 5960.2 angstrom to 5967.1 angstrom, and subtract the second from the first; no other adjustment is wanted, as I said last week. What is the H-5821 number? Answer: 0.4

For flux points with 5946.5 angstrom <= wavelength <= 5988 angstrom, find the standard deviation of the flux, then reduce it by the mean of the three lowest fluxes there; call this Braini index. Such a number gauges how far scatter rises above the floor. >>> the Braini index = -4.7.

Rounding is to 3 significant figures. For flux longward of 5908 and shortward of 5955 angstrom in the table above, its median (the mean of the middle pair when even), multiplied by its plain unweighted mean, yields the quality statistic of 40.6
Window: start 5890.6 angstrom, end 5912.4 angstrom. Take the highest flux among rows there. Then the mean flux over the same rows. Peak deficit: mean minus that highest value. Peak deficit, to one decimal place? -1.6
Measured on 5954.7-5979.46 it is -1.6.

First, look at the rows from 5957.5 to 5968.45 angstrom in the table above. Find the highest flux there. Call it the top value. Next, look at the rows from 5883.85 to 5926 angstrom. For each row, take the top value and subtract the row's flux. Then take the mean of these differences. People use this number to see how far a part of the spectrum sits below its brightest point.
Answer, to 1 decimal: 1.5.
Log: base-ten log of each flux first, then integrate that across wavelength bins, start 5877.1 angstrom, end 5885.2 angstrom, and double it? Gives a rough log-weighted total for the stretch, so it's 12.5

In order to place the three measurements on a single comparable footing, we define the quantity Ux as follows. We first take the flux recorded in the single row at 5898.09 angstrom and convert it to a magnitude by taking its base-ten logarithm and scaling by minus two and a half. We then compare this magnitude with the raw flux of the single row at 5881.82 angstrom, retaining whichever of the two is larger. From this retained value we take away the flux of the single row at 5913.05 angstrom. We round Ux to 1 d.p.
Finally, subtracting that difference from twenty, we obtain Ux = 20.4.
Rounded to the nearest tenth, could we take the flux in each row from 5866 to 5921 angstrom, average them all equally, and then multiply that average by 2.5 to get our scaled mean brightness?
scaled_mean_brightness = 15.5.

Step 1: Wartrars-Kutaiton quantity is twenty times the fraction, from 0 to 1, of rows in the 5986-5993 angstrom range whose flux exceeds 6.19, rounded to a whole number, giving 12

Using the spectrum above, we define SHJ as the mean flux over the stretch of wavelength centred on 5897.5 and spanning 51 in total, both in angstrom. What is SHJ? 6.2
